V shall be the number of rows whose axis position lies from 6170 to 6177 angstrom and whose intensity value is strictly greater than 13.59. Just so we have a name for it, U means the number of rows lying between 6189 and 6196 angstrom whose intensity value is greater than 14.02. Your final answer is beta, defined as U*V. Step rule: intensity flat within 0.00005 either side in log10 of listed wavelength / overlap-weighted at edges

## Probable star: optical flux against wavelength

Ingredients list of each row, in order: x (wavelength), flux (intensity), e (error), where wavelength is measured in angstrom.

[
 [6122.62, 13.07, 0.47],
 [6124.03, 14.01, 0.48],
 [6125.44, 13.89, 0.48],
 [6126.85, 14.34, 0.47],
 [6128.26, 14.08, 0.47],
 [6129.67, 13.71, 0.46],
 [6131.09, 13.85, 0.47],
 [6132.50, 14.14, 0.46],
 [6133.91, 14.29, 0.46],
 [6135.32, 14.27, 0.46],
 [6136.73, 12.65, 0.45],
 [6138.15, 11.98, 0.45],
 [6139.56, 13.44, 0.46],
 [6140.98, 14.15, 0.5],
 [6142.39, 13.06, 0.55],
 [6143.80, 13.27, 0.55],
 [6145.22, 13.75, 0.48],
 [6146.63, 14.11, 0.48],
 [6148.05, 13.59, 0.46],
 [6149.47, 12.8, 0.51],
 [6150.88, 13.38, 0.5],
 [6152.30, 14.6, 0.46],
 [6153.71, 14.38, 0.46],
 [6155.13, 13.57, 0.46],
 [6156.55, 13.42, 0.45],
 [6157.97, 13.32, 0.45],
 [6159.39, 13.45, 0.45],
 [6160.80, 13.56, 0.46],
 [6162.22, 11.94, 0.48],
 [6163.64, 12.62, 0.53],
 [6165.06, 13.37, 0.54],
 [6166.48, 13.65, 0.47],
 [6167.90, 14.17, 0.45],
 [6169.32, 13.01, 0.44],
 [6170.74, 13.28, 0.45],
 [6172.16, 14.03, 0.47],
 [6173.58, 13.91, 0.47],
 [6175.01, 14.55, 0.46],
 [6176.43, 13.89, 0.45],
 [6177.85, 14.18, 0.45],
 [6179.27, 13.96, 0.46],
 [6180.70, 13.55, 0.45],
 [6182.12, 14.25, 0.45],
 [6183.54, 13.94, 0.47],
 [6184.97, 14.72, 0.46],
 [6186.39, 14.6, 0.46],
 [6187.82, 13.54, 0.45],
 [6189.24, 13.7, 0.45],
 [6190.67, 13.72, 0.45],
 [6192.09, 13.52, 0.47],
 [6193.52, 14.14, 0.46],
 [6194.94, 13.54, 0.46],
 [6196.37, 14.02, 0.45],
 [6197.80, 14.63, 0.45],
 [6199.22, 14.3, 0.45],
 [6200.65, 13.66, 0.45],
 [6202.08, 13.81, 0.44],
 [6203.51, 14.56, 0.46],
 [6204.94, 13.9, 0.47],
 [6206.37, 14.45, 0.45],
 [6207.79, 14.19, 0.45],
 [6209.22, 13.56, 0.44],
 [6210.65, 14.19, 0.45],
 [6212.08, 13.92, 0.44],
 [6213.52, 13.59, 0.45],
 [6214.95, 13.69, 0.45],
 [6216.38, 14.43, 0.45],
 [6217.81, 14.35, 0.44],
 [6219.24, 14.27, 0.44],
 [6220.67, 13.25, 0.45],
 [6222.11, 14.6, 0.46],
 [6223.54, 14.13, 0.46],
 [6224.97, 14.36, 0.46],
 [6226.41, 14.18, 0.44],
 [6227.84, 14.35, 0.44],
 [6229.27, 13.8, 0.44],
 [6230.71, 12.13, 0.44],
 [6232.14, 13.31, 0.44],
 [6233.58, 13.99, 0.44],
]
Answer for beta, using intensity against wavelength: 4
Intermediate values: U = 1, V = 4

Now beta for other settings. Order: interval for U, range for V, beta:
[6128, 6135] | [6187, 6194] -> 9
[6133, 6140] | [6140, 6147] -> 6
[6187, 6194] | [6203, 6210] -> 4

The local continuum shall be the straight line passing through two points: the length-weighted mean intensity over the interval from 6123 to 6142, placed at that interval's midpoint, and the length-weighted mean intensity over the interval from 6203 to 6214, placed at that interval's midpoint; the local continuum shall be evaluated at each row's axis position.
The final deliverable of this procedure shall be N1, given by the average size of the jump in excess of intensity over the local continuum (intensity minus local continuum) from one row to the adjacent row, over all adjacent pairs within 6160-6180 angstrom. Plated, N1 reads 0.611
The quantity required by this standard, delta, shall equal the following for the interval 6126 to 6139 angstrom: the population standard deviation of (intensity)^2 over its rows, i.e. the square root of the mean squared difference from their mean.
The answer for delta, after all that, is 21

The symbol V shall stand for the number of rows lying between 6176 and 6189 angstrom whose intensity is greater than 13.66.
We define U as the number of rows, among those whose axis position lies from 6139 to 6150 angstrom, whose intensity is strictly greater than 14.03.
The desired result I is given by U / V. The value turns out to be 0.3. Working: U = 2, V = 7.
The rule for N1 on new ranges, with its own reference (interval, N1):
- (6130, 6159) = 0.603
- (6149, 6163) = 0.550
